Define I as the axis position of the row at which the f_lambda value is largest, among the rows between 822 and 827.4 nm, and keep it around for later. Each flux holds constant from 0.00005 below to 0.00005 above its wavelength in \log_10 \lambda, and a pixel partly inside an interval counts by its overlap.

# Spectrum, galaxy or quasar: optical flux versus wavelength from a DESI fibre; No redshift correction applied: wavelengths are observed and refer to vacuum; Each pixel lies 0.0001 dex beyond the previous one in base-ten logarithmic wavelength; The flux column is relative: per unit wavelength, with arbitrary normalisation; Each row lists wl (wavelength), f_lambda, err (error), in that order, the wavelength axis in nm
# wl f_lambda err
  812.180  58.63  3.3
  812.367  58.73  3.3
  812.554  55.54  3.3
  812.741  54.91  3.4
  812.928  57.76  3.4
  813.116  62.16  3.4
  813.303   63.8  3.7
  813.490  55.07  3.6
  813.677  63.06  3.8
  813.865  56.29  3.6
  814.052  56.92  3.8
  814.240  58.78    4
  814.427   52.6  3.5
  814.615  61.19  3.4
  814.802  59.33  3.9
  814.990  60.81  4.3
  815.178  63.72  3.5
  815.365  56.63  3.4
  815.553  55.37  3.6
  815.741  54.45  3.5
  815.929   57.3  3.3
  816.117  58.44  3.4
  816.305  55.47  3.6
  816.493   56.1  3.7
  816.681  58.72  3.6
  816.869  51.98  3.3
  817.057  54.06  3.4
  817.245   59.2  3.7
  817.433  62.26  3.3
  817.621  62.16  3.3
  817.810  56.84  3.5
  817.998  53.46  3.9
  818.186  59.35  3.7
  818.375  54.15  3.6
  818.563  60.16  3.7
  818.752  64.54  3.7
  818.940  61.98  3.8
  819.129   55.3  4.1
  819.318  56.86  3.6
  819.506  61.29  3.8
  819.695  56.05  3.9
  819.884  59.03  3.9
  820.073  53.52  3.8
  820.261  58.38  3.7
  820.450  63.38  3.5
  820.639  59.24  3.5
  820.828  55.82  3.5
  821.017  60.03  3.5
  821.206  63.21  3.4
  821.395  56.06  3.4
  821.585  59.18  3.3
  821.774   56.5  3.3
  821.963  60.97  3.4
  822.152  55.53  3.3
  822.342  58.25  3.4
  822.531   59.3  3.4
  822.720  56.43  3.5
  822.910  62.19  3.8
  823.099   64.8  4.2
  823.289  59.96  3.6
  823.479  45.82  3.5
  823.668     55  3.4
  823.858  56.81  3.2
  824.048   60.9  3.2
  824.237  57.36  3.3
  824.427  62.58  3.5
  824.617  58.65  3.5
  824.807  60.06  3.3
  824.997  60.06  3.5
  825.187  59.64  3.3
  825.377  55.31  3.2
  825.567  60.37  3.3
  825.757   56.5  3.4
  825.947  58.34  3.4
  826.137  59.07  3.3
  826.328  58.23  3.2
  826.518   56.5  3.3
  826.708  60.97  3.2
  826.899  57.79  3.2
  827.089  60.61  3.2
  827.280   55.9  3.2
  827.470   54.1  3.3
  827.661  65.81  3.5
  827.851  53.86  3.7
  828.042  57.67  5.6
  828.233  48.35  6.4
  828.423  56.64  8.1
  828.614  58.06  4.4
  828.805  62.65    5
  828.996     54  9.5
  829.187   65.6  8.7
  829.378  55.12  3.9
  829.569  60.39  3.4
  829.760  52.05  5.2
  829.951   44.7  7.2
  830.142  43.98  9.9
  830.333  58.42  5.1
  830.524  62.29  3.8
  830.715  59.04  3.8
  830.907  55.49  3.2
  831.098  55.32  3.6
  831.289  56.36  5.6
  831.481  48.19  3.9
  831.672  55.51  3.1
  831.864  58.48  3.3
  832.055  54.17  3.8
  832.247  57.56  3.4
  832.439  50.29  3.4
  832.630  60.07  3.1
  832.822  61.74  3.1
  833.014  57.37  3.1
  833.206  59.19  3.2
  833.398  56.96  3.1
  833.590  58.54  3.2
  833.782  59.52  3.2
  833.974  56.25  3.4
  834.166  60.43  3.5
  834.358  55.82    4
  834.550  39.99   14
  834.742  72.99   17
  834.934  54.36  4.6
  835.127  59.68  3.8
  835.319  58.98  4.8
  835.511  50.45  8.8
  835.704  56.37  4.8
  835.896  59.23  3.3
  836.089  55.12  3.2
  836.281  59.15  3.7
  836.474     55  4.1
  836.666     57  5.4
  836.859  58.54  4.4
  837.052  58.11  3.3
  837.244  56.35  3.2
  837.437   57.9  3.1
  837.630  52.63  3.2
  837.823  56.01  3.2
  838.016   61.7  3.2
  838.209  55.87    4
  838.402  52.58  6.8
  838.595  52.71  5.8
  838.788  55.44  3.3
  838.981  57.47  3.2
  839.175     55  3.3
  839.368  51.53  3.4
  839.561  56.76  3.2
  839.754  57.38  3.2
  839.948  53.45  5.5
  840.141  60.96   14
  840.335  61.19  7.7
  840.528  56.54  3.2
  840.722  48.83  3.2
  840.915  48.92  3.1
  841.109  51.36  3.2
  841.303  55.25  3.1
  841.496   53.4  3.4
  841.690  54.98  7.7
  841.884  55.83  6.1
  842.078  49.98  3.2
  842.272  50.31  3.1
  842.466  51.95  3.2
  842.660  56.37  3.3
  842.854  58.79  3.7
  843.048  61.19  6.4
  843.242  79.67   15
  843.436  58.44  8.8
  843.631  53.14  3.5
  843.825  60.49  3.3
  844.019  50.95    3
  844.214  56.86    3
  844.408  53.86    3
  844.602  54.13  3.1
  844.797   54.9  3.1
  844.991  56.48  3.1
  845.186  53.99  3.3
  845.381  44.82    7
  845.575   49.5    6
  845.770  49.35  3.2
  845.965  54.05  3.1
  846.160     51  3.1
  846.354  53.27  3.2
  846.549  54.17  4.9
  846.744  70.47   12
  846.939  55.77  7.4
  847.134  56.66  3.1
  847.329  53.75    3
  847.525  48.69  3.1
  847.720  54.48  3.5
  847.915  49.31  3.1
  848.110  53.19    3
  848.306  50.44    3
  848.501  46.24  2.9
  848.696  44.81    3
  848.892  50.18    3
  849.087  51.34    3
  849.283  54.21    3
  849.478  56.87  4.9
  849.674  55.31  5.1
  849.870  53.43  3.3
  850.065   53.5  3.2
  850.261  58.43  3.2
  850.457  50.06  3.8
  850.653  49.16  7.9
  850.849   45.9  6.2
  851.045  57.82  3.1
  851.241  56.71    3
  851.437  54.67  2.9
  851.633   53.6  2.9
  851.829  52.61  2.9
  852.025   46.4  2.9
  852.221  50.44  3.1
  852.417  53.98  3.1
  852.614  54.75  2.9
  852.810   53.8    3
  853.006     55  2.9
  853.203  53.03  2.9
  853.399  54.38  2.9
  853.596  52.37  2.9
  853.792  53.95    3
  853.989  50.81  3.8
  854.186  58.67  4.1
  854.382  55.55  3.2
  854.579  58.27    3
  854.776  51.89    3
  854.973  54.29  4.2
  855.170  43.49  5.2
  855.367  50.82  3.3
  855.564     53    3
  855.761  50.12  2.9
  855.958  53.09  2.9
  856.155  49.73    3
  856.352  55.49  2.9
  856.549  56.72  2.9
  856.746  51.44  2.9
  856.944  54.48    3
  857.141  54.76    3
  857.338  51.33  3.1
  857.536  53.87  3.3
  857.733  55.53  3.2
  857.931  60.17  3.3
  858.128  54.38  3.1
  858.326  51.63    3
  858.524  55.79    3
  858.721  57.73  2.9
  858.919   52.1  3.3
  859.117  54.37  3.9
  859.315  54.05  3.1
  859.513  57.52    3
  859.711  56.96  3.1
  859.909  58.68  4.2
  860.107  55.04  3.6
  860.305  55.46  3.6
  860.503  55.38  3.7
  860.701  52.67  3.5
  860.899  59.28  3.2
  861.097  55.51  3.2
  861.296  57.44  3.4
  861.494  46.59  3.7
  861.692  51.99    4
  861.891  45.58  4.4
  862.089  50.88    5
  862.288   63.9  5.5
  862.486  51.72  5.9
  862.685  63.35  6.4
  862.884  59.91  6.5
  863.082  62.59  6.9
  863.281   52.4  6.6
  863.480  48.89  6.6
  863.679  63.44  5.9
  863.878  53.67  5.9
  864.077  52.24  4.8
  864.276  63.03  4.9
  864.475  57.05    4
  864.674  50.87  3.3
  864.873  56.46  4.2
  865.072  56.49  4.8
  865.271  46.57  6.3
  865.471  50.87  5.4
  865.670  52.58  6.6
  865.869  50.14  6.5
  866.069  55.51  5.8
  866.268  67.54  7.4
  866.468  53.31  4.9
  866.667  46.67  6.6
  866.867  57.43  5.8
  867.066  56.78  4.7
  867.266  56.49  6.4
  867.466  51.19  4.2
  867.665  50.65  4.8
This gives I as 823.099 nm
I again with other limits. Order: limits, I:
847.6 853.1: 850.261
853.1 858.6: 857.931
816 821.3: 818.752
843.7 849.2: 846.744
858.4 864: 862.288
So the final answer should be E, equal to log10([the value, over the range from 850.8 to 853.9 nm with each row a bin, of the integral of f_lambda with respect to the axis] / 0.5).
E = 2.52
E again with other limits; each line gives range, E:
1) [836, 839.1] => 2.54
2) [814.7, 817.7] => 2.54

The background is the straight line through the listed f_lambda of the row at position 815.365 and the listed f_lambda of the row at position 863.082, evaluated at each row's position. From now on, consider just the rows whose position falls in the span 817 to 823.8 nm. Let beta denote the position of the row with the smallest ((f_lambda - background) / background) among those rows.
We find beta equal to 823.479 nm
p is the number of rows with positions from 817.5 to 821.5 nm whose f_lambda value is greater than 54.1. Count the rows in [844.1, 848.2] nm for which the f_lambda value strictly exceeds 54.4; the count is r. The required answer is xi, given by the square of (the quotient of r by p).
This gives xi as 0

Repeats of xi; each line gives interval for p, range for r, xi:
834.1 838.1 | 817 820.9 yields 1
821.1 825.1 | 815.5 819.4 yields 1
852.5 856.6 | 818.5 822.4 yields 5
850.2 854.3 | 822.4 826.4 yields 6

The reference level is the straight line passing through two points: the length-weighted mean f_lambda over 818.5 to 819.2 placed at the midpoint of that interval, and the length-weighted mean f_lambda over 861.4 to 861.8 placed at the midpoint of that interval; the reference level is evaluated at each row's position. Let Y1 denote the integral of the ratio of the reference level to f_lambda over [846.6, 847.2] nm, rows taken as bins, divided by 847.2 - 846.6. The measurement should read 0.89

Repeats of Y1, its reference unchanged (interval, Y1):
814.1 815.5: 1.05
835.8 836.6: 0.98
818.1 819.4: 1.03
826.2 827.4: 1.01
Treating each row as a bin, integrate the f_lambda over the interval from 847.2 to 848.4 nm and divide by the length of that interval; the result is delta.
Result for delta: 52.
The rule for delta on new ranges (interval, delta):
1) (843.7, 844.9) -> 55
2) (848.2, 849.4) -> 50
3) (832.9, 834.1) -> 58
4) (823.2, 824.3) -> 56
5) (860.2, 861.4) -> 56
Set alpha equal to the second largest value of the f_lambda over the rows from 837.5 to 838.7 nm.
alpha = 56.01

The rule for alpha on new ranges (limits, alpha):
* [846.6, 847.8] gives 56.66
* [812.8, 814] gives 63.06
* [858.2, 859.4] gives 55.79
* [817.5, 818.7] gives 60.16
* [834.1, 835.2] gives 60.43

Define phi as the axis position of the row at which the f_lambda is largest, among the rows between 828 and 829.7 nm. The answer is 829.187 nm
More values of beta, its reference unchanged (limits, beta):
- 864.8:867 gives 866.667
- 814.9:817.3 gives 816.869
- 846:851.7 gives 848.696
